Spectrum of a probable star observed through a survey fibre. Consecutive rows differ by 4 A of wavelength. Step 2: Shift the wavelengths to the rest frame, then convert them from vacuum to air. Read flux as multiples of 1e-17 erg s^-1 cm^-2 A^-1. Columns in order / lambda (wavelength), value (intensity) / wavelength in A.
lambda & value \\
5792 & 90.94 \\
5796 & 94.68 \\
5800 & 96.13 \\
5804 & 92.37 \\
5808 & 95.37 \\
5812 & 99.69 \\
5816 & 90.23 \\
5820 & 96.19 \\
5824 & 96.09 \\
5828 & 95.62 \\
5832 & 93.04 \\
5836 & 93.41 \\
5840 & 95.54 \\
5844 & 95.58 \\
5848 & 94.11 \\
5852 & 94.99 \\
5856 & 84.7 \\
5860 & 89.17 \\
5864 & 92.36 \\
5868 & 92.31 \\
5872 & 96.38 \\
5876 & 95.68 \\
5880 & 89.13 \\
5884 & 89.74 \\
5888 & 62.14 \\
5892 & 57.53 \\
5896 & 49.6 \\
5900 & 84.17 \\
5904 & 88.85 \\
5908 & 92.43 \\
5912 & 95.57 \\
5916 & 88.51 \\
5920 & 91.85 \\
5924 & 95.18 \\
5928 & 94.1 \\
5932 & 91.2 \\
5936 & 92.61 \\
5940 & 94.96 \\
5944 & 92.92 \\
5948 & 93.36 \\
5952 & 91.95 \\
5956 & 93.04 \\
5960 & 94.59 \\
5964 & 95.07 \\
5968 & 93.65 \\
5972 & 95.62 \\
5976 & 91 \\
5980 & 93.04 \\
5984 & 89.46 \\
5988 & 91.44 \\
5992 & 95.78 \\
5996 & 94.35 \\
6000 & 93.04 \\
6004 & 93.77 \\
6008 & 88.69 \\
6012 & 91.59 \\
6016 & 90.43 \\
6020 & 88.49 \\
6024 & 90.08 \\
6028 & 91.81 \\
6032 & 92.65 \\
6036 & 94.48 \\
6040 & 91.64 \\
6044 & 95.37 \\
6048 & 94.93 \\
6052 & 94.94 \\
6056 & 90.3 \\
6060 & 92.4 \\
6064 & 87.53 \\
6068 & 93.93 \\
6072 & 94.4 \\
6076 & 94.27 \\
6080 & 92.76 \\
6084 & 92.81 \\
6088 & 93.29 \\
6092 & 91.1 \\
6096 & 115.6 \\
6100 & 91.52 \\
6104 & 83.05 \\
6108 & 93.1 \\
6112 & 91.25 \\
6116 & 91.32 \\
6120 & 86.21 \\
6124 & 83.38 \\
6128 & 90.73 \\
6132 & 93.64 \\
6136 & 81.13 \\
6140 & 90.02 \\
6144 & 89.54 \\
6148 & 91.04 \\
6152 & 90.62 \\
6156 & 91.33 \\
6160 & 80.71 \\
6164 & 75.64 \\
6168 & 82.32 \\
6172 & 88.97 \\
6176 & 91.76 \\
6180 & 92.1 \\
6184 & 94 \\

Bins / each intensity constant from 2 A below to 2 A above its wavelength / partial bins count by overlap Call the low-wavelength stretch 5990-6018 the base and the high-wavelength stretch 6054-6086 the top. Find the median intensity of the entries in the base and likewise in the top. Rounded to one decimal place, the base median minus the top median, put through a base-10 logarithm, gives -0.6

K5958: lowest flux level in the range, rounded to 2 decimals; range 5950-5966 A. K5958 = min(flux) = 91.95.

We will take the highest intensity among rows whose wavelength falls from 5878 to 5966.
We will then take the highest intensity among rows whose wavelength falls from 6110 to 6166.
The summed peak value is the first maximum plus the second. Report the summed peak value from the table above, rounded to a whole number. 189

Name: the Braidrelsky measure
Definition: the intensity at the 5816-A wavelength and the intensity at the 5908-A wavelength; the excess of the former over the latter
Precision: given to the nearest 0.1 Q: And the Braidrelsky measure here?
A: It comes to -2.2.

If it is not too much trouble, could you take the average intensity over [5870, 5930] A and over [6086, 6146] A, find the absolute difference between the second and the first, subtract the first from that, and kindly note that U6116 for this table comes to -78.5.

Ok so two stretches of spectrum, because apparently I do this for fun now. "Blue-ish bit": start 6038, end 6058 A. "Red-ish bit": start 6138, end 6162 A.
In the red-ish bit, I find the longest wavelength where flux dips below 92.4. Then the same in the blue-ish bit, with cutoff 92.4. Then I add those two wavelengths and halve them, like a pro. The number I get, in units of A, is 6108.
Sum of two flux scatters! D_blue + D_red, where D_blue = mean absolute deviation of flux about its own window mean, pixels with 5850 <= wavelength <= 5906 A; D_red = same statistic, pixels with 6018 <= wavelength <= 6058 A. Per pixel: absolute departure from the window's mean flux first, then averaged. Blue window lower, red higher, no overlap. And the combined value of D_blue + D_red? 13.5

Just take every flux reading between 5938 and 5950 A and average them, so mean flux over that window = 93.7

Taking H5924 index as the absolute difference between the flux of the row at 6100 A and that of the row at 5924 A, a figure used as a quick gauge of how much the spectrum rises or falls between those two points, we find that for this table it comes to 3.7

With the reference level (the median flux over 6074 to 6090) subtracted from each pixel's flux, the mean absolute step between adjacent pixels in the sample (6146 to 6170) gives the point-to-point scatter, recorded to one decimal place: 4.7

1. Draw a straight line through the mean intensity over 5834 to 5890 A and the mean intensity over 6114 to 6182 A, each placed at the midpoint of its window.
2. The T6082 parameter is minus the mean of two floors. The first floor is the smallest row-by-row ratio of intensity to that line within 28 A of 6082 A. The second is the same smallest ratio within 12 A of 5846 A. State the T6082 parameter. -0.940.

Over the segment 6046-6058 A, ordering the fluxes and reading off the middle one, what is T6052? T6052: 94.9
